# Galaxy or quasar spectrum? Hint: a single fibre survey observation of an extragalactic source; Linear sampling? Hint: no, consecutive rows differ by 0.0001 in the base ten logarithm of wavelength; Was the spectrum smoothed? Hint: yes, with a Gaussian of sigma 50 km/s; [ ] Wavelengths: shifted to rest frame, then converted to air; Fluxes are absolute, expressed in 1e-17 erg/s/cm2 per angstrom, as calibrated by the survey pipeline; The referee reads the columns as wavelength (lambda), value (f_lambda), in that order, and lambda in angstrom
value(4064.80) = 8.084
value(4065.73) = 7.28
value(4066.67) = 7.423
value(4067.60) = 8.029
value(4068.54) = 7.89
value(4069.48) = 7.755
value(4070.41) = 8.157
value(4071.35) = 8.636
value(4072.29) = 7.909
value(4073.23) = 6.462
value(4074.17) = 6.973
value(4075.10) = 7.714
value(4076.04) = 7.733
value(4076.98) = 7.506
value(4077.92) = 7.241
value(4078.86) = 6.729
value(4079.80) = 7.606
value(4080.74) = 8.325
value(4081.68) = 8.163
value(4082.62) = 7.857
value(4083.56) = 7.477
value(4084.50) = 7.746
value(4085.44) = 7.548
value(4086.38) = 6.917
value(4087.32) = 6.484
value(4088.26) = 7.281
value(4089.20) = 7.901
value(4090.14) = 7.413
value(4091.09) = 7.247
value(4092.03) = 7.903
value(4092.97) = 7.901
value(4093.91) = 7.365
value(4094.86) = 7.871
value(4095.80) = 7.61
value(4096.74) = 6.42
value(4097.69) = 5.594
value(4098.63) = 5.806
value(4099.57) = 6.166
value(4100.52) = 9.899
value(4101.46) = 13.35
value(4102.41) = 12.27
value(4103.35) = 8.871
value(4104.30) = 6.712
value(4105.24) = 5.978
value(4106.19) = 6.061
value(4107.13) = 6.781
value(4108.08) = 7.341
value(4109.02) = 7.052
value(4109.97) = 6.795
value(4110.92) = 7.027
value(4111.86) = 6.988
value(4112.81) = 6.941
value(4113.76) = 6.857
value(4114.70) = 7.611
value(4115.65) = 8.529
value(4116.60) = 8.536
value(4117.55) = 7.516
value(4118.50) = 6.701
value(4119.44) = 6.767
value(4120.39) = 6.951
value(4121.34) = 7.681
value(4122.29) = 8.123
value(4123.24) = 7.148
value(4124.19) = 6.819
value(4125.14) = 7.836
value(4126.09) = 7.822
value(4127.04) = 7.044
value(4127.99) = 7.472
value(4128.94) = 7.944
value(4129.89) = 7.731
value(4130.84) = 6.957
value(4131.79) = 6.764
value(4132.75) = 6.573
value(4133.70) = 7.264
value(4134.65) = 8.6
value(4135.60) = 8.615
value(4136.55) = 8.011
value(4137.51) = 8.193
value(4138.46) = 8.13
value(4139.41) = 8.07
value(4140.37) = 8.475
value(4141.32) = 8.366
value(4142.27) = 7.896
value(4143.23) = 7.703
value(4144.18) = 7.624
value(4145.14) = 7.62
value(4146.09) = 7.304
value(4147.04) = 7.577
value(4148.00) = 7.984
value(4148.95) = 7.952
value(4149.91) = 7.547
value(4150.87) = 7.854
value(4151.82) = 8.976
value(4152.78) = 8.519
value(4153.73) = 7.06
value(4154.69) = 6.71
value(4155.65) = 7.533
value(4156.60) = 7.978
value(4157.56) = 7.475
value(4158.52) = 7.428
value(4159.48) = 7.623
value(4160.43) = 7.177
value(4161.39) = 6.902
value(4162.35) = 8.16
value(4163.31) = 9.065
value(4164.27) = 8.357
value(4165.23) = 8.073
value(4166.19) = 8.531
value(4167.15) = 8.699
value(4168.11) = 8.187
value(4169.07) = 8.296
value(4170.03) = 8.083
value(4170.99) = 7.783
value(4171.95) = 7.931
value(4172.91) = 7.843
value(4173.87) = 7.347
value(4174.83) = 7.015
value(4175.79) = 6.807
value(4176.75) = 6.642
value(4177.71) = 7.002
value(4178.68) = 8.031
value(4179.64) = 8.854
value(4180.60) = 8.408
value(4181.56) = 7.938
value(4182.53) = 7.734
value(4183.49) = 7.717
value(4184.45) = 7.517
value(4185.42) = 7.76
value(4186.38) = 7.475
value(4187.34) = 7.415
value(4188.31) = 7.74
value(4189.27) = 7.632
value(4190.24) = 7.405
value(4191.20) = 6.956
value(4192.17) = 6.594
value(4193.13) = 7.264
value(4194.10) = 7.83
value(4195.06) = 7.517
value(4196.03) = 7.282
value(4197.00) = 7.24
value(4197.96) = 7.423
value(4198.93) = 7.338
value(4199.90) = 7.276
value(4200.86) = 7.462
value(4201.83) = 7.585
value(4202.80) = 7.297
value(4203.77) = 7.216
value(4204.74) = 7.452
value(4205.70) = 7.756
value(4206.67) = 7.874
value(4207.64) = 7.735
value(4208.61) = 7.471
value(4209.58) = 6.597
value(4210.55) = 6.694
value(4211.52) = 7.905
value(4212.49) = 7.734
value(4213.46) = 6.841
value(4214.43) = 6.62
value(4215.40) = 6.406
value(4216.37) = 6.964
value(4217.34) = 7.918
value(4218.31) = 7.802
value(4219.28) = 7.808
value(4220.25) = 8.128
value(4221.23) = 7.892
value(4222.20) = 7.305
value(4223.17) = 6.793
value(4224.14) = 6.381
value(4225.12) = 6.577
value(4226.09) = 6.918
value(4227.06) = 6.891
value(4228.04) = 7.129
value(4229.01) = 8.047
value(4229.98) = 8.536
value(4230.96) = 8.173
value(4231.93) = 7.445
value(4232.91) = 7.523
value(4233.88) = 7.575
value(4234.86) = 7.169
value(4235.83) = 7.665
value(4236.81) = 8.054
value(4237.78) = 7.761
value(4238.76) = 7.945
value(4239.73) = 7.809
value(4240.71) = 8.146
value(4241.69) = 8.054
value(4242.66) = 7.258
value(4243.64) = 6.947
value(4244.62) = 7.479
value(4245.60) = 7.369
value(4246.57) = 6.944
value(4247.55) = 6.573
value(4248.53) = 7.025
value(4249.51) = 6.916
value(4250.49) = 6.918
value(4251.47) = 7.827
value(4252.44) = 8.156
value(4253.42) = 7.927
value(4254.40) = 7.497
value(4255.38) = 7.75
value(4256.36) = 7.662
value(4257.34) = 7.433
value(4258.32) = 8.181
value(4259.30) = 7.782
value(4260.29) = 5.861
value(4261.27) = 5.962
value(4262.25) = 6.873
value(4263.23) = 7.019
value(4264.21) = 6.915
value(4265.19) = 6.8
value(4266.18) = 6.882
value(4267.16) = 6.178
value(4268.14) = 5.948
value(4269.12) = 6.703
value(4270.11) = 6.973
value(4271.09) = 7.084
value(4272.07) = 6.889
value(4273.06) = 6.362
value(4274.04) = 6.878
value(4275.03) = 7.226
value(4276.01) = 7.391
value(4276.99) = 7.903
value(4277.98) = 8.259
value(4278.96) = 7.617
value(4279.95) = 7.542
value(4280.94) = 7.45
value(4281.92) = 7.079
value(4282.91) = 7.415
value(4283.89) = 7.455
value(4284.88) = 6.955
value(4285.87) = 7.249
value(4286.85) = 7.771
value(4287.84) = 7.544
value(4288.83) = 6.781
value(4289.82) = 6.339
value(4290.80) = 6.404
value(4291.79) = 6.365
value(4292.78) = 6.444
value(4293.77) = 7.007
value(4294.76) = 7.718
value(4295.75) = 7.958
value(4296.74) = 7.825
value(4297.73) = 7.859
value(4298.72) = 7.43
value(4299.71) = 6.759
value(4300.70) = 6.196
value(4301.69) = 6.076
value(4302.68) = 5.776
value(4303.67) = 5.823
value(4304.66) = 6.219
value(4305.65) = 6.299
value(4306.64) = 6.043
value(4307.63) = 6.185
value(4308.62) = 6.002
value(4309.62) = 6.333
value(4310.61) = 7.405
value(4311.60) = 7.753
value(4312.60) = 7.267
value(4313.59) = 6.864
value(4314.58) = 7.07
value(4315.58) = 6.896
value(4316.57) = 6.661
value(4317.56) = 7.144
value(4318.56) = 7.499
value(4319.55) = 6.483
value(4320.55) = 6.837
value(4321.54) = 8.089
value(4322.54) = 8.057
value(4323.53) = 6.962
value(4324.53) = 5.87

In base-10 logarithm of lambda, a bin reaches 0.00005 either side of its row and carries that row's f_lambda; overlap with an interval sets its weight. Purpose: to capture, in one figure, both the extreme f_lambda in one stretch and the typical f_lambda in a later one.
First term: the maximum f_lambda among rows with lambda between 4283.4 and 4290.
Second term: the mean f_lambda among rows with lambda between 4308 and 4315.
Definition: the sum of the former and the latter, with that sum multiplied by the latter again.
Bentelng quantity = 102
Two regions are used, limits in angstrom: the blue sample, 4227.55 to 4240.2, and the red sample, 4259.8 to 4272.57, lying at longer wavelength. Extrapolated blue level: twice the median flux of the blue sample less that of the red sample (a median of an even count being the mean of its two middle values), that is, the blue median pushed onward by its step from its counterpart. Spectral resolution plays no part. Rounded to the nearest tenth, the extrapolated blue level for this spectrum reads 8.6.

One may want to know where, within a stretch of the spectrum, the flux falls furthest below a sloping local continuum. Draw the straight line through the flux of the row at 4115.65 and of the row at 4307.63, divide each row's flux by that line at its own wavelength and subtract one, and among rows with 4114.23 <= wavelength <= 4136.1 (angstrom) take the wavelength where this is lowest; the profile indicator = 4118.50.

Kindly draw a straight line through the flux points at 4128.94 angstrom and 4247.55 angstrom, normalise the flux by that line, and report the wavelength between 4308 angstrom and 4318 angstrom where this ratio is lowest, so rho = 4308.62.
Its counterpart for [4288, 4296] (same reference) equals 4289.82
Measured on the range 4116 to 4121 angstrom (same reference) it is 4118.50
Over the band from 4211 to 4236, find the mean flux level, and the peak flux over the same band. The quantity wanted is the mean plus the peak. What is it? 15.9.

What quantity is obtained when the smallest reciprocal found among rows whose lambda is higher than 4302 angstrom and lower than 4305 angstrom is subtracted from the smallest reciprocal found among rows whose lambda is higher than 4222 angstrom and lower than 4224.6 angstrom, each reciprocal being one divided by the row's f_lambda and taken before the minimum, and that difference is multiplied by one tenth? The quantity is -0.0024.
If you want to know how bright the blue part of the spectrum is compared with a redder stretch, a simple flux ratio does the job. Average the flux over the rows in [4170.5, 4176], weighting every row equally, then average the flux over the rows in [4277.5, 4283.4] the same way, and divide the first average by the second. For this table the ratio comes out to 0.99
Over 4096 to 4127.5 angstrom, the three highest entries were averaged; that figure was 11.8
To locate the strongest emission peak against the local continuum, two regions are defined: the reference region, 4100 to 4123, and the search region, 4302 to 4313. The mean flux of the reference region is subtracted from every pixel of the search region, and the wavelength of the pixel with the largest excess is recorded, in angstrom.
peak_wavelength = 4311.60 angstrom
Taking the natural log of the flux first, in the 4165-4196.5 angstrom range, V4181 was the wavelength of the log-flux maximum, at 4179.64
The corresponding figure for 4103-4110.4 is 4103.35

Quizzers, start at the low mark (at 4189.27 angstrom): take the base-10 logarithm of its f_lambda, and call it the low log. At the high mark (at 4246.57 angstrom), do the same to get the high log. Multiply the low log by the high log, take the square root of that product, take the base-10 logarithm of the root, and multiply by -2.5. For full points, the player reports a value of 0.16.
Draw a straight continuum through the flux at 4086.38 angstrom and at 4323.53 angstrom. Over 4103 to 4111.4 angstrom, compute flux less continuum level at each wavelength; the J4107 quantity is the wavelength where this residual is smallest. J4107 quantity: 4105.24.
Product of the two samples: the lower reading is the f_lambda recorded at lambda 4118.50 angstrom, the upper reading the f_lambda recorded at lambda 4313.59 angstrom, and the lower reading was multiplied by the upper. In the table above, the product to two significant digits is 46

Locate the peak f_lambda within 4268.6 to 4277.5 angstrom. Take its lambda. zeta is 4276.99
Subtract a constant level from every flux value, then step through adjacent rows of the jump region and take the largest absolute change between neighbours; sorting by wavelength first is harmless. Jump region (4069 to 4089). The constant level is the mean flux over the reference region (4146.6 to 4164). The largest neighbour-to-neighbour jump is 1.45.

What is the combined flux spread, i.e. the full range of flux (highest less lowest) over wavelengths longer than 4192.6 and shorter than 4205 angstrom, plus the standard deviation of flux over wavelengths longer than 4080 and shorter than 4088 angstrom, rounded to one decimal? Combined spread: 1.2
